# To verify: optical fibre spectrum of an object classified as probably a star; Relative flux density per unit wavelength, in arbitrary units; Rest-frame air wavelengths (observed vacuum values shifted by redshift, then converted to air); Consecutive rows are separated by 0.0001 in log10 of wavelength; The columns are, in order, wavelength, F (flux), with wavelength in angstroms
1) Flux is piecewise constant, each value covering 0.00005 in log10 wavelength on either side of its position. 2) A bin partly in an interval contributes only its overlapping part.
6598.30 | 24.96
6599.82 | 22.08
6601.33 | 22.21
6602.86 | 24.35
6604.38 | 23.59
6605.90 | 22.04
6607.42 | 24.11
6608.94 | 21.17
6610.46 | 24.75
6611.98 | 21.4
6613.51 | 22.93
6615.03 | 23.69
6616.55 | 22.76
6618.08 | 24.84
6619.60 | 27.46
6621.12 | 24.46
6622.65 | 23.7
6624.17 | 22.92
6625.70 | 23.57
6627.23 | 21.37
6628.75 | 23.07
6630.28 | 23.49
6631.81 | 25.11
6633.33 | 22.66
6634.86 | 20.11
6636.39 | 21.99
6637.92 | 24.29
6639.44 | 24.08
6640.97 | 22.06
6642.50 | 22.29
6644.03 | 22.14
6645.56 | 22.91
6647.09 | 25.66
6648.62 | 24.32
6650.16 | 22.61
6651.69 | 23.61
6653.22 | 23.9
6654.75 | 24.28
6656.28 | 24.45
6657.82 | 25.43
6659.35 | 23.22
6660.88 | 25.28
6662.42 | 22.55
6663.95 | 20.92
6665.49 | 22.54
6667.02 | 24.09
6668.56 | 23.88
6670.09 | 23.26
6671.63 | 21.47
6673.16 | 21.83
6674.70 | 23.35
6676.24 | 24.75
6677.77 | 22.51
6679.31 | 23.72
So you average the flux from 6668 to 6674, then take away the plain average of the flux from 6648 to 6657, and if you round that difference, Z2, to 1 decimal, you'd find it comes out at -1.3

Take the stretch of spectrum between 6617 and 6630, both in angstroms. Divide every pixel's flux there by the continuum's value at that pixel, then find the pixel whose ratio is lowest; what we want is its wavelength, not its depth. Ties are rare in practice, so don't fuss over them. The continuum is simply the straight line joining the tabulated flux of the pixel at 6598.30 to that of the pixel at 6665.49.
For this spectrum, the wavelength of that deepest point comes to 6627.23 angstroms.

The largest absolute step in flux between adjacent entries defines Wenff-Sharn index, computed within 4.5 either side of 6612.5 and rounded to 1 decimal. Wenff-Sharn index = 3.6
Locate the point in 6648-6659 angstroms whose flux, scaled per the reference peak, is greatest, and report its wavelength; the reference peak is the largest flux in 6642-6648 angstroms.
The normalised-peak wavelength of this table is 6657.82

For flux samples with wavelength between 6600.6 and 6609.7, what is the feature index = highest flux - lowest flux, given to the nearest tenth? 3.2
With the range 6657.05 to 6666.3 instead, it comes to 4.5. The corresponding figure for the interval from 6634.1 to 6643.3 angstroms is 4.2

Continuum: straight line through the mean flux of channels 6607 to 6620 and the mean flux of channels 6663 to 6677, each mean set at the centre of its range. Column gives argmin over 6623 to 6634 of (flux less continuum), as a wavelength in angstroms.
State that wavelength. 6627.23 angstroms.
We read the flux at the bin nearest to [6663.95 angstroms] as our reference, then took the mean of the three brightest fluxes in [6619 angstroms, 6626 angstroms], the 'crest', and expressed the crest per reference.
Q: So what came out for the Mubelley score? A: 1.20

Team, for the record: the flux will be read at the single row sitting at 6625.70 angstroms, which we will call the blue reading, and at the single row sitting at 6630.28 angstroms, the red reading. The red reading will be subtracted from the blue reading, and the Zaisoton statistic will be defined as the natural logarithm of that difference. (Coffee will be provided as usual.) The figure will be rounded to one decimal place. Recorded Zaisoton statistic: -2.5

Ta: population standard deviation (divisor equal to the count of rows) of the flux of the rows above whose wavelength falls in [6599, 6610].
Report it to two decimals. 1.12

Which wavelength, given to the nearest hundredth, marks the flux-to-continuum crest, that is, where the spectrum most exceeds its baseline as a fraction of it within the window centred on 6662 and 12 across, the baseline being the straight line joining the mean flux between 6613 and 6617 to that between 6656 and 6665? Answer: 6657.82 angstroms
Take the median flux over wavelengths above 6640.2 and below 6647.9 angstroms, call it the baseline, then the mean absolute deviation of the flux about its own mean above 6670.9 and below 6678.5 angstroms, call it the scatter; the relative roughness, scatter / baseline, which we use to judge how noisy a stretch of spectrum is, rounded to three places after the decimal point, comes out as 0.046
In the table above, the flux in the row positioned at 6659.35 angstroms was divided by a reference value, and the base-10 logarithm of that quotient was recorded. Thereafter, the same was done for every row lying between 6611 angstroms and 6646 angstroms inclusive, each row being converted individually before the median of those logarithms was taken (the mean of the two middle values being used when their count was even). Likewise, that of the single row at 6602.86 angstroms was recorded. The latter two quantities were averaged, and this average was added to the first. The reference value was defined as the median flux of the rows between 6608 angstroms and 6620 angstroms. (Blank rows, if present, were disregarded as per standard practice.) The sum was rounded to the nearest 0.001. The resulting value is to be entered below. 0.004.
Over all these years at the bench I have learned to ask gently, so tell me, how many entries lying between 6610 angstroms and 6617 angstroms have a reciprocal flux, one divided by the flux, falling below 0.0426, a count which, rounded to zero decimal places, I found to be 2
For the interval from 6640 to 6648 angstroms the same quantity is 1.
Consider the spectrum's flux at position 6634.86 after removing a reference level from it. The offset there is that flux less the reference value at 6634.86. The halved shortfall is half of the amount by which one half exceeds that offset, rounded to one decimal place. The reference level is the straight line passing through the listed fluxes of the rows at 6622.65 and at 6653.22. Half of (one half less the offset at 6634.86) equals 2.1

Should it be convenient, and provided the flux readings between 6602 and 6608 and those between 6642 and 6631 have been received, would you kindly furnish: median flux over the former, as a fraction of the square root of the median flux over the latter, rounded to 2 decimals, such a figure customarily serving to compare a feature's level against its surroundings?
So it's 5.01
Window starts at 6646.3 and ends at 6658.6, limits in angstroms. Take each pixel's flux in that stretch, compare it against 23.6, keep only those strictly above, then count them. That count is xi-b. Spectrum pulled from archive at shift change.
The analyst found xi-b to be 7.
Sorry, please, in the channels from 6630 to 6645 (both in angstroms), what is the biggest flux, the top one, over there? 25.11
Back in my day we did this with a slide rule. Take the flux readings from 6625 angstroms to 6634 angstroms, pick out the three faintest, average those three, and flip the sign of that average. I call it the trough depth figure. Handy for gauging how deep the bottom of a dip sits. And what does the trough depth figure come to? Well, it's -22.4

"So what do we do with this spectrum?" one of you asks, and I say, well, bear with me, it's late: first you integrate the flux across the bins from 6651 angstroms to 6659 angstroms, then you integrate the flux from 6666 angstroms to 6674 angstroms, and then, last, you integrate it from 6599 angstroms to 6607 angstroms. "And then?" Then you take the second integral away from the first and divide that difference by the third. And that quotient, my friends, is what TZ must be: 0.06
